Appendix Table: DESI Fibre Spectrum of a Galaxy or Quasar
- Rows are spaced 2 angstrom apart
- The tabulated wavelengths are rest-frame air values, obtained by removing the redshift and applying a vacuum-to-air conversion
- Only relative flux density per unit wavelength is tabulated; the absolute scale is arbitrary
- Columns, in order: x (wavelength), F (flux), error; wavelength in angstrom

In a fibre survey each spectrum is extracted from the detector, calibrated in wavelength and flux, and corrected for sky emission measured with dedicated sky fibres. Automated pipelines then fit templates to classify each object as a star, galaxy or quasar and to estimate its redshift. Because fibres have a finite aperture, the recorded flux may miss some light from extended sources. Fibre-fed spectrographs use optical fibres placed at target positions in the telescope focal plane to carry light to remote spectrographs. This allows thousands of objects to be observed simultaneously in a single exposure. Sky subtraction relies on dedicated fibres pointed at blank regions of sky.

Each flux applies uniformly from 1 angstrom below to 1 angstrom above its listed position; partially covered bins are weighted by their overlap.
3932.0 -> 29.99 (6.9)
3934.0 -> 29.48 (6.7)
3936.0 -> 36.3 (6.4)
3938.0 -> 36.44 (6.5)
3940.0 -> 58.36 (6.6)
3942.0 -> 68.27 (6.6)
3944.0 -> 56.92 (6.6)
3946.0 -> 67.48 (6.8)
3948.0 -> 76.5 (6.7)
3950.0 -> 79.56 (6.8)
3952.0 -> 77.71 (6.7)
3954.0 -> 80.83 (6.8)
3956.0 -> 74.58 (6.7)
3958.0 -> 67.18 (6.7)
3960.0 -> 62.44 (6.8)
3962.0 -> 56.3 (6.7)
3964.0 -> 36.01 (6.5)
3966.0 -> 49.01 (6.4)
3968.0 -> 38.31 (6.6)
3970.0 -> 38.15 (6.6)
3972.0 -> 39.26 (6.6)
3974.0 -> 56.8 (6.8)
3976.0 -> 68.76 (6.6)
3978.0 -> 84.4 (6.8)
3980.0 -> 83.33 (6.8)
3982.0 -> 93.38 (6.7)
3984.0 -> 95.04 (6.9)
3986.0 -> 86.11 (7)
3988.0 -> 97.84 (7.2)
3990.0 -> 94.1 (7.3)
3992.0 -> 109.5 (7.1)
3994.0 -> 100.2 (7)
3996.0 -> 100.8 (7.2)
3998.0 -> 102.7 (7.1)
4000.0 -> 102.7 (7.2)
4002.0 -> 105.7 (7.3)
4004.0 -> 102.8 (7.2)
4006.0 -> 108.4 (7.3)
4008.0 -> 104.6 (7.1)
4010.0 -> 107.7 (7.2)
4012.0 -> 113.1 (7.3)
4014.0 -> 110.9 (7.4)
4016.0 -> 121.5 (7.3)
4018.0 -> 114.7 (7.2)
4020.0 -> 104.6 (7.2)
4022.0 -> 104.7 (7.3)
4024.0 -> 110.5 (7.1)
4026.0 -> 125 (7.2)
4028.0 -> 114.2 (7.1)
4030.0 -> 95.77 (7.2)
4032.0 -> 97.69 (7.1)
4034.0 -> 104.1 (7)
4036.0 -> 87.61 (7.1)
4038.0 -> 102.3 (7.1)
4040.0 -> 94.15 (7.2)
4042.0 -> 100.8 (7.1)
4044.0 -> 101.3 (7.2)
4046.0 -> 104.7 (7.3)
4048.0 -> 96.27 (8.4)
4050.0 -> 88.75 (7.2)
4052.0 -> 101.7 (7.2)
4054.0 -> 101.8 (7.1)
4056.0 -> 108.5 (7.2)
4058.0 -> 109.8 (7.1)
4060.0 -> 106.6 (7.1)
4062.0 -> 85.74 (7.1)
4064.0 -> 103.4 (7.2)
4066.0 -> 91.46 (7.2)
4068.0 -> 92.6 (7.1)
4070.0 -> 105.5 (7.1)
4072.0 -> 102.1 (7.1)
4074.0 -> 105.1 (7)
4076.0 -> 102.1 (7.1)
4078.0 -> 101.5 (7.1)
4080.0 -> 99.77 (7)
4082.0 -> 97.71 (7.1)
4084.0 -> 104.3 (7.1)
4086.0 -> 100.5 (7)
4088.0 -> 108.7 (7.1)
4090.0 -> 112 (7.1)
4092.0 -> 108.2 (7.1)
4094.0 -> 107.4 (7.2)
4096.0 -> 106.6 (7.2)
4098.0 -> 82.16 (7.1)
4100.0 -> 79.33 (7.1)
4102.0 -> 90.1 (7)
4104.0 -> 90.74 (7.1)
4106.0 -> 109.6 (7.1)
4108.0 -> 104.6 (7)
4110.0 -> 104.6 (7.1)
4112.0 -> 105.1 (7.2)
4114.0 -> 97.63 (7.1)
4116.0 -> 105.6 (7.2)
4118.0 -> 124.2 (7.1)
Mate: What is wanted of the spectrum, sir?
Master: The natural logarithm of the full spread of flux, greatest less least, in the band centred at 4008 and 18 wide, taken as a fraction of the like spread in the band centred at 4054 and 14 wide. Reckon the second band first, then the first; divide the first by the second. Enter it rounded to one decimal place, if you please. -0.1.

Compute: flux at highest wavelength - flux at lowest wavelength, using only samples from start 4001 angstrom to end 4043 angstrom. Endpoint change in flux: -5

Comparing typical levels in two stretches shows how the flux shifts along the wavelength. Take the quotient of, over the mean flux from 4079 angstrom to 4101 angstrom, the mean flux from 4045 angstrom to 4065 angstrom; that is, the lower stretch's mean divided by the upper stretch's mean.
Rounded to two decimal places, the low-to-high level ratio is 1.00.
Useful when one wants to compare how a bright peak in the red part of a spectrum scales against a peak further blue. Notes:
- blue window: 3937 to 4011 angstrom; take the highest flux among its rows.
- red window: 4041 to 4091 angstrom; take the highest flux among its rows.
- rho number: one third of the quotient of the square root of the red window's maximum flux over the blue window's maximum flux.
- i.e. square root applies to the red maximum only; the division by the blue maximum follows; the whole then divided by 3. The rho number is 0.0322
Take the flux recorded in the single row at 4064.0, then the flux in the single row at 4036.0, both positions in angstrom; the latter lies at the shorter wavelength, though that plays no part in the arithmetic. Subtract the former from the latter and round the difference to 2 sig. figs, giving -16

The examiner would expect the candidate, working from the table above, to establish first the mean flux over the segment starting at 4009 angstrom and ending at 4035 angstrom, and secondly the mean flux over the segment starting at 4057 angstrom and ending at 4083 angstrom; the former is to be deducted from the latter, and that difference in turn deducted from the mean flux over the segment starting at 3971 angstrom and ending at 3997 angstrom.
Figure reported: 95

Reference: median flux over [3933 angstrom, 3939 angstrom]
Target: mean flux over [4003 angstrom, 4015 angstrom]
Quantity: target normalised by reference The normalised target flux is 2.97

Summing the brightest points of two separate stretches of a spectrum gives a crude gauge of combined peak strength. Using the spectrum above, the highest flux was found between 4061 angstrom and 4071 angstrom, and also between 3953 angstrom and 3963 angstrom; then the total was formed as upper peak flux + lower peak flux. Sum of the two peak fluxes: 186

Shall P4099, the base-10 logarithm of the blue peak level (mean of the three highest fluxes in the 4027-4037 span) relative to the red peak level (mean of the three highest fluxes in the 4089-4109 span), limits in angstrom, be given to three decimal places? -0.019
